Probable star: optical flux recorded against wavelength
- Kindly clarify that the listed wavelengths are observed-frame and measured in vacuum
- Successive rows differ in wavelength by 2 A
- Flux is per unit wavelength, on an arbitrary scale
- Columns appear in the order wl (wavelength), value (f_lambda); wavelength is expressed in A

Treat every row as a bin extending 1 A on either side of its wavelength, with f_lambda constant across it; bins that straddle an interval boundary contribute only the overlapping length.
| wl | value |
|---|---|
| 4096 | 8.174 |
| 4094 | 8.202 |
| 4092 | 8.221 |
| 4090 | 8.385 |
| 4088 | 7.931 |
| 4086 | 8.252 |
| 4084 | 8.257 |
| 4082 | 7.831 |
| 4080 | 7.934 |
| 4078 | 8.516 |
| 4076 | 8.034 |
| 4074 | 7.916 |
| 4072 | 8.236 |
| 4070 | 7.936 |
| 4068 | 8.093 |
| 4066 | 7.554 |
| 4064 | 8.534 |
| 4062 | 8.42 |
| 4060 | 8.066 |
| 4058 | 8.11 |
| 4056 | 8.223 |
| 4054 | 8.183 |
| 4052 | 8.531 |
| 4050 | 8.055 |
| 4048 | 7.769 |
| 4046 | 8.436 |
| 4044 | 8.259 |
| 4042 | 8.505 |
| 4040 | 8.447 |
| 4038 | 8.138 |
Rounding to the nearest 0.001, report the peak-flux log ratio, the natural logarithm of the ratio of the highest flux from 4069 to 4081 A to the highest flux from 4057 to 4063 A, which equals 0.011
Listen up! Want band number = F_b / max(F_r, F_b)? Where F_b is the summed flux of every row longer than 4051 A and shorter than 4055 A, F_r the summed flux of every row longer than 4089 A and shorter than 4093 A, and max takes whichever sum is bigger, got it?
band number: 1.00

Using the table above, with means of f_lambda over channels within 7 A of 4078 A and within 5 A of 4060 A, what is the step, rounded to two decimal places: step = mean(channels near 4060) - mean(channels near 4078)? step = 0.17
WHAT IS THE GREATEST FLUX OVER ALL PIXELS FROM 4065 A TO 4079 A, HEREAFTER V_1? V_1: 8.516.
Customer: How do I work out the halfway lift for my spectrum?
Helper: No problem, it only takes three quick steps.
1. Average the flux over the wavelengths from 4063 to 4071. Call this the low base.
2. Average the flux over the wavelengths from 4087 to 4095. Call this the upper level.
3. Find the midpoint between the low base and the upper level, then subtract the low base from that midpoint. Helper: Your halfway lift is 0.078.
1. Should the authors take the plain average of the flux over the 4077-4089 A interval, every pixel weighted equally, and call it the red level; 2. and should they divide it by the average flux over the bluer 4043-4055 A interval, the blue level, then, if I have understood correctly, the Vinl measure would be 0.990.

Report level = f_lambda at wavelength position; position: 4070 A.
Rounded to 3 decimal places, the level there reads 7.936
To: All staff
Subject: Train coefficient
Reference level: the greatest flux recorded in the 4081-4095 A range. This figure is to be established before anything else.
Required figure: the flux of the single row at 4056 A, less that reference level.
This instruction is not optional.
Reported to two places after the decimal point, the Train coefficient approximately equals -0.16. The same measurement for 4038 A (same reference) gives -0.25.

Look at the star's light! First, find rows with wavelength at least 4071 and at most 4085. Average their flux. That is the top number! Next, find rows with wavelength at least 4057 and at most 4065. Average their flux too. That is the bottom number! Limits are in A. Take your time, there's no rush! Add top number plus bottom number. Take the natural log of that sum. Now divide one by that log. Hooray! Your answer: 0.358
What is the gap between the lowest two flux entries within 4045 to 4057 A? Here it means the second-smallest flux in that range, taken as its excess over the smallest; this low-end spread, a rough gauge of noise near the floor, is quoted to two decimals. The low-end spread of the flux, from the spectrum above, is 0.29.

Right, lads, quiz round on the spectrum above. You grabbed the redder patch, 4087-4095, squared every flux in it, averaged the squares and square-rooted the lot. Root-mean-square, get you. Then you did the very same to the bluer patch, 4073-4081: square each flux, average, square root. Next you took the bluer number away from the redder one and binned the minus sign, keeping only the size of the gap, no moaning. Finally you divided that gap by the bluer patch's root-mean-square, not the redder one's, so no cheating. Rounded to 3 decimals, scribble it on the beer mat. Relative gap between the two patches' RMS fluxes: 0.010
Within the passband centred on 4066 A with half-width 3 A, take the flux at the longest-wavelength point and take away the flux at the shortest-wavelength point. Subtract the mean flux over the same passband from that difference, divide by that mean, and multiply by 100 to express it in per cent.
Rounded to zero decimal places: -105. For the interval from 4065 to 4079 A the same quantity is -88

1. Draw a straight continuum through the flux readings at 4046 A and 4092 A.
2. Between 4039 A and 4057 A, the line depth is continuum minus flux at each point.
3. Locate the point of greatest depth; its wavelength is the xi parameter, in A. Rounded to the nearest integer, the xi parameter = 4048 A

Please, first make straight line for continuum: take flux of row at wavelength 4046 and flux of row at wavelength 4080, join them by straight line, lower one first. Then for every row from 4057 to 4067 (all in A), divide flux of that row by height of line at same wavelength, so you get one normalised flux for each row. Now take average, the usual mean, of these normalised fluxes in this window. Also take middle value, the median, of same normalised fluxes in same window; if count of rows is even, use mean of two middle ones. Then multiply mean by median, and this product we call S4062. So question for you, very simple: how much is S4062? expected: 0.97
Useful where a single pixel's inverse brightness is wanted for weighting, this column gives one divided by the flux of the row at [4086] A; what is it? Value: 0.121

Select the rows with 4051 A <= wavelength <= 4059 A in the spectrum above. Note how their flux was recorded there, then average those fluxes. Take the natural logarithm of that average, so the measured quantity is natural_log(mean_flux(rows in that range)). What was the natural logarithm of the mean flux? 2.11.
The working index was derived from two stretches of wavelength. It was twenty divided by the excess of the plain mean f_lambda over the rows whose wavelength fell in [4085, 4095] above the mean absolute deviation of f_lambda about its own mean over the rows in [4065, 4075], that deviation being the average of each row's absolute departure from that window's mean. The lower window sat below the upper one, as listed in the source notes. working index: 2.49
